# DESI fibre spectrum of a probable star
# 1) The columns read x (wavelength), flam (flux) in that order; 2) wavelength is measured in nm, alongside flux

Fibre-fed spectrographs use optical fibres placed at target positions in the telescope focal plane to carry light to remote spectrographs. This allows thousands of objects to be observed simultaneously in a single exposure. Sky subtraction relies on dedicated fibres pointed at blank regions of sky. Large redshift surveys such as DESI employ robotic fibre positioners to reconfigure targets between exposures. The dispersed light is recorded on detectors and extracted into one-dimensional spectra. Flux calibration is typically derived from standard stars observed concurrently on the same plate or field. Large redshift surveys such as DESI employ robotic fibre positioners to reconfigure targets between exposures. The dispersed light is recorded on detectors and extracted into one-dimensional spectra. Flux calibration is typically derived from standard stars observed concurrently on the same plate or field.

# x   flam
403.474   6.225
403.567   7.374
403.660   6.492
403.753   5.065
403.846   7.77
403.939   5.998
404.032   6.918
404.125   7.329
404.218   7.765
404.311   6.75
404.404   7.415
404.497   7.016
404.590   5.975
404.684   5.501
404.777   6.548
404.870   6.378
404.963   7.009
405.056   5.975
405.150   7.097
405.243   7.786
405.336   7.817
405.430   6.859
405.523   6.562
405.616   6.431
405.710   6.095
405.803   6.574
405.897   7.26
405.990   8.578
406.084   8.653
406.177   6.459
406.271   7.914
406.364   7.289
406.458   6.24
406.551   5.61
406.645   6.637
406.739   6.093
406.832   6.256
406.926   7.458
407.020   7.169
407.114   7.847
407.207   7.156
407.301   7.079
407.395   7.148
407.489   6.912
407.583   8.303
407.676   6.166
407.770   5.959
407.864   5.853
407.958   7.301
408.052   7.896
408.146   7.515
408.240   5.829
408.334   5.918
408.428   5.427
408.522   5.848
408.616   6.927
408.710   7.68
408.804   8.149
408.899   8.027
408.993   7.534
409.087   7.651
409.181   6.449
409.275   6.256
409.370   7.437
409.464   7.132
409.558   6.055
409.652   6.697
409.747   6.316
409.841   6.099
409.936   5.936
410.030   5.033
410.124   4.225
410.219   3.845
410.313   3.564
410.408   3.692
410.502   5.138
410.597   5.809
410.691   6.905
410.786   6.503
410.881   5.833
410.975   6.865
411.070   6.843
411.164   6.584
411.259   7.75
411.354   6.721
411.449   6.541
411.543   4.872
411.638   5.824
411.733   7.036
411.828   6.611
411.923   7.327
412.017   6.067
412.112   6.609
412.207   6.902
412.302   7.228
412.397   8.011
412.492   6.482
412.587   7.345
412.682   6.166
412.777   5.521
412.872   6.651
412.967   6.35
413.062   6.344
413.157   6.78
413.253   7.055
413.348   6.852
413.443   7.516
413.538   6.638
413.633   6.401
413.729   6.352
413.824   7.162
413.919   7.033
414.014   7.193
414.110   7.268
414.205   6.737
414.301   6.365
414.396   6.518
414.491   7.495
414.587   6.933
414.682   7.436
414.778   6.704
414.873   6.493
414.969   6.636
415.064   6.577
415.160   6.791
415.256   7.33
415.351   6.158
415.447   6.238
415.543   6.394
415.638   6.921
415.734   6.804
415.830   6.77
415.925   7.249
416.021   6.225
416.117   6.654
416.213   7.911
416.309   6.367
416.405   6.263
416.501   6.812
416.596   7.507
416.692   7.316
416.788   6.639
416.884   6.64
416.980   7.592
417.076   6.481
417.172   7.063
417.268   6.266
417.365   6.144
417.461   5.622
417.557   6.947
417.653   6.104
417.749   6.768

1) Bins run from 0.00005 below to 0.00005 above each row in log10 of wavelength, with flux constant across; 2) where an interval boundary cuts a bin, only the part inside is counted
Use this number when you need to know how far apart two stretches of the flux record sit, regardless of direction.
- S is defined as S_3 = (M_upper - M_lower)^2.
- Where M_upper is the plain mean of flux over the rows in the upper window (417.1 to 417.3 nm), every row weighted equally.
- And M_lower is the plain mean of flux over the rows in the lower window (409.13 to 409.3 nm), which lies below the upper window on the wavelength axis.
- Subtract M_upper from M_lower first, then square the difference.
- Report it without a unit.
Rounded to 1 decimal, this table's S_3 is 0.1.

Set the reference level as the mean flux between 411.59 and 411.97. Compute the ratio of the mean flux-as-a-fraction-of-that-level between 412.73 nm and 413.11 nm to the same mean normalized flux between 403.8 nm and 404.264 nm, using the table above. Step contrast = 0.87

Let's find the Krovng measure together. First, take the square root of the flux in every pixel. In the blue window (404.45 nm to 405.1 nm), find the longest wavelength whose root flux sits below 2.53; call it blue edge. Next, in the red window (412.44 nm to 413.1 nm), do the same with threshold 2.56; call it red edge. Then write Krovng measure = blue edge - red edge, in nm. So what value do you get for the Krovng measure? -8.01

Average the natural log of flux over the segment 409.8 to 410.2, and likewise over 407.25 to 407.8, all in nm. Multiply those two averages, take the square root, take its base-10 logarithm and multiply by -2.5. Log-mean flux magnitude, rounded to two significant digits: -0.63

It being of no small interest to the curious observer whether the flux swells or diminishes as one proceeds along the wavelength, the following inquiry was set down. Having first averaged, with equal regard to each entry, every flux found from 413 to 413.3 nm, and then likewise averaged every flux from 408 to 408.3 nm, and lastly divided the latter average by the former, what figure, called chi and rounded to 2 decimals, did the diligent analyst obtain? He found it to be 1.05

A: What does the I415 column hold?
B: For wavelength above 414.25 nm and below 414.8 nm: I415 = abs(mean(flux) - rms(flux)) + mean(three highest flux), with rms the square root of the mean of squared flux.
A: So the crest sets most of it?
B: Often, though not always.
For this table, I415 7.3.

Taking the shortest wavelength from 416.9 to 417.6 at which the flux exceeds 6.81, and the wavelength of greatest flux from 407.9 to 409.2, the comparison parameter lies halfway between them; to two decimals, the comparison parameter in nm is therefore 412.89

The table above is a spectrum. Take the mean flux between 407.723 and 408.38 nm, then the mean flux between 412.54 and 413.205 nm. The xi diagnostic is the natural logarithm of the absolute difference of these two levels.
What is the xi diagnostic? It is -1.8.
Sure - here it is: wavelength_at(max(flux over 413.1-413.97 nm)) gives 413.443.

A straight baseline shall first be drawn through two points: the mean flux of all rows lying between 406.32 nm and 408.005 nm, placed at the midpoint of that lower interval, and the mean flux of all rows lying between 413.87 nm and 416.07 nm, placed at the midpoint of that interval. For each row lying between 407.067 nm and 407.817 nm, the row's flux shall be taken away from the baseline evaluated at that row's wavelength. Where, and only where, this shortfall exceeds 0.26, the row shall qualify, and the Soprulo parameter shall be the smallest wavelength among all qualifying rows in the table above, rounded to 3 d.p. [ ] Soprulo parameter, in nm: 407.676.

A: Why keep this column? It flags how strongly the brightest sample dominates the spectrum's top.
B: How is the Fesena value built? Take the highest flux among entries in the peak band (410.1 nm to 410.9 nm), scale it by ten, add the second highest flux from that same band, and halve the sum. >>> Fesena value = 37.8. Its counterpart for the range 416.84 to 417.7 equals 41.5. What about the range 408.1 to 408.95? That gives 44.8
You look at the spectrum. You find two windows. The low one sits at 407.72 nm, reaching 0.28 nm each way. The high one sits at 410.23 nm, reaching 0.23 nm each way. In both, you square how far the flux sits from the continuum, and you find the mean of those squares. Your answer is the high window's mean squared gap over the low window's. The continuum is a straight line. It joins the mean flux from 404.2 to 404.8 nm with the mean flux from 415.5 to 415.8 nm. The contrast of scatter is 9.6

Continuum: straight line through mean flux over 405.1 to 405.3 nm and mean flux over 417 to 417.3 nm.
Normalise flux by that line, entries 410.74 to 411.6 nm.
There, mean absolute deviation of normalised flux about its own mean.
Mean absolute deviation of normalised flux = 0.073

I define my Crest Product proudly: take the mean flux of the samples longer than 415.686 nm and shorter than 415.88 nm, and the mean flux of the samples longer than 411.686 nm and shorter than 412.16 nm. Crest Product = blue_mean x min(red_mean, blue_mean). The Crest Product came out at 45.3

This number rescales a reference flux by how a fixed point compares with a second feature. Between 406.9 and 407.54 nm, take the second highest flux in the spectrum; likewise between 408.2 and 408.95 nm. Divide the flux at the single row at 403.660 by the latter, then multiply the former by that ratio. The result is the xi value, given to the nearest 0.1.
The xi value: 6.0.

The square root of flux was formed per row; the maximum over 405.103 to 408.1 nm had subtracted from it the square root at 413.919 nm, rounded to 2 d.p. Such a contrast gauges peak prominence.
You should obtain 0.29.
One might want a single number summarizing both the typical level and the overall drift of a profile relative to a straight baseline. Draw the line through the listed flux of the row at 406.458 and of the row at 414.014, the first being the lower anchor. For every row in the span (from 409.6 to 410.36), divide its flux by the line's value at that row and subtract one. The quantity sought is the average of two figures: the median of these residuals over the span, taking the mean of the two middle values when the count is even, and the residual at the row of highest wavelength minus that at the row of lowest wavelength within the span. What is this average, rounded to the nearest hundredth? -0.33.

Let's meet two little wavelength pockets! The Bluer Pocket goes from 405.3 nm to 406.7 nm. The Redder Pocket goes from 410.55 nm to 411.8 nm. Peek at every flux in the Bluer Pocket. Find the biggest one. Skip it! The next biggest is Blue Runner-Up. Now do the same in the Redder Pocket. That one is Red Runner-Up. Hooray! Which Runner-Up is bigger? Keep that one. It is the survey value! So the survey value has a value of 8.6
